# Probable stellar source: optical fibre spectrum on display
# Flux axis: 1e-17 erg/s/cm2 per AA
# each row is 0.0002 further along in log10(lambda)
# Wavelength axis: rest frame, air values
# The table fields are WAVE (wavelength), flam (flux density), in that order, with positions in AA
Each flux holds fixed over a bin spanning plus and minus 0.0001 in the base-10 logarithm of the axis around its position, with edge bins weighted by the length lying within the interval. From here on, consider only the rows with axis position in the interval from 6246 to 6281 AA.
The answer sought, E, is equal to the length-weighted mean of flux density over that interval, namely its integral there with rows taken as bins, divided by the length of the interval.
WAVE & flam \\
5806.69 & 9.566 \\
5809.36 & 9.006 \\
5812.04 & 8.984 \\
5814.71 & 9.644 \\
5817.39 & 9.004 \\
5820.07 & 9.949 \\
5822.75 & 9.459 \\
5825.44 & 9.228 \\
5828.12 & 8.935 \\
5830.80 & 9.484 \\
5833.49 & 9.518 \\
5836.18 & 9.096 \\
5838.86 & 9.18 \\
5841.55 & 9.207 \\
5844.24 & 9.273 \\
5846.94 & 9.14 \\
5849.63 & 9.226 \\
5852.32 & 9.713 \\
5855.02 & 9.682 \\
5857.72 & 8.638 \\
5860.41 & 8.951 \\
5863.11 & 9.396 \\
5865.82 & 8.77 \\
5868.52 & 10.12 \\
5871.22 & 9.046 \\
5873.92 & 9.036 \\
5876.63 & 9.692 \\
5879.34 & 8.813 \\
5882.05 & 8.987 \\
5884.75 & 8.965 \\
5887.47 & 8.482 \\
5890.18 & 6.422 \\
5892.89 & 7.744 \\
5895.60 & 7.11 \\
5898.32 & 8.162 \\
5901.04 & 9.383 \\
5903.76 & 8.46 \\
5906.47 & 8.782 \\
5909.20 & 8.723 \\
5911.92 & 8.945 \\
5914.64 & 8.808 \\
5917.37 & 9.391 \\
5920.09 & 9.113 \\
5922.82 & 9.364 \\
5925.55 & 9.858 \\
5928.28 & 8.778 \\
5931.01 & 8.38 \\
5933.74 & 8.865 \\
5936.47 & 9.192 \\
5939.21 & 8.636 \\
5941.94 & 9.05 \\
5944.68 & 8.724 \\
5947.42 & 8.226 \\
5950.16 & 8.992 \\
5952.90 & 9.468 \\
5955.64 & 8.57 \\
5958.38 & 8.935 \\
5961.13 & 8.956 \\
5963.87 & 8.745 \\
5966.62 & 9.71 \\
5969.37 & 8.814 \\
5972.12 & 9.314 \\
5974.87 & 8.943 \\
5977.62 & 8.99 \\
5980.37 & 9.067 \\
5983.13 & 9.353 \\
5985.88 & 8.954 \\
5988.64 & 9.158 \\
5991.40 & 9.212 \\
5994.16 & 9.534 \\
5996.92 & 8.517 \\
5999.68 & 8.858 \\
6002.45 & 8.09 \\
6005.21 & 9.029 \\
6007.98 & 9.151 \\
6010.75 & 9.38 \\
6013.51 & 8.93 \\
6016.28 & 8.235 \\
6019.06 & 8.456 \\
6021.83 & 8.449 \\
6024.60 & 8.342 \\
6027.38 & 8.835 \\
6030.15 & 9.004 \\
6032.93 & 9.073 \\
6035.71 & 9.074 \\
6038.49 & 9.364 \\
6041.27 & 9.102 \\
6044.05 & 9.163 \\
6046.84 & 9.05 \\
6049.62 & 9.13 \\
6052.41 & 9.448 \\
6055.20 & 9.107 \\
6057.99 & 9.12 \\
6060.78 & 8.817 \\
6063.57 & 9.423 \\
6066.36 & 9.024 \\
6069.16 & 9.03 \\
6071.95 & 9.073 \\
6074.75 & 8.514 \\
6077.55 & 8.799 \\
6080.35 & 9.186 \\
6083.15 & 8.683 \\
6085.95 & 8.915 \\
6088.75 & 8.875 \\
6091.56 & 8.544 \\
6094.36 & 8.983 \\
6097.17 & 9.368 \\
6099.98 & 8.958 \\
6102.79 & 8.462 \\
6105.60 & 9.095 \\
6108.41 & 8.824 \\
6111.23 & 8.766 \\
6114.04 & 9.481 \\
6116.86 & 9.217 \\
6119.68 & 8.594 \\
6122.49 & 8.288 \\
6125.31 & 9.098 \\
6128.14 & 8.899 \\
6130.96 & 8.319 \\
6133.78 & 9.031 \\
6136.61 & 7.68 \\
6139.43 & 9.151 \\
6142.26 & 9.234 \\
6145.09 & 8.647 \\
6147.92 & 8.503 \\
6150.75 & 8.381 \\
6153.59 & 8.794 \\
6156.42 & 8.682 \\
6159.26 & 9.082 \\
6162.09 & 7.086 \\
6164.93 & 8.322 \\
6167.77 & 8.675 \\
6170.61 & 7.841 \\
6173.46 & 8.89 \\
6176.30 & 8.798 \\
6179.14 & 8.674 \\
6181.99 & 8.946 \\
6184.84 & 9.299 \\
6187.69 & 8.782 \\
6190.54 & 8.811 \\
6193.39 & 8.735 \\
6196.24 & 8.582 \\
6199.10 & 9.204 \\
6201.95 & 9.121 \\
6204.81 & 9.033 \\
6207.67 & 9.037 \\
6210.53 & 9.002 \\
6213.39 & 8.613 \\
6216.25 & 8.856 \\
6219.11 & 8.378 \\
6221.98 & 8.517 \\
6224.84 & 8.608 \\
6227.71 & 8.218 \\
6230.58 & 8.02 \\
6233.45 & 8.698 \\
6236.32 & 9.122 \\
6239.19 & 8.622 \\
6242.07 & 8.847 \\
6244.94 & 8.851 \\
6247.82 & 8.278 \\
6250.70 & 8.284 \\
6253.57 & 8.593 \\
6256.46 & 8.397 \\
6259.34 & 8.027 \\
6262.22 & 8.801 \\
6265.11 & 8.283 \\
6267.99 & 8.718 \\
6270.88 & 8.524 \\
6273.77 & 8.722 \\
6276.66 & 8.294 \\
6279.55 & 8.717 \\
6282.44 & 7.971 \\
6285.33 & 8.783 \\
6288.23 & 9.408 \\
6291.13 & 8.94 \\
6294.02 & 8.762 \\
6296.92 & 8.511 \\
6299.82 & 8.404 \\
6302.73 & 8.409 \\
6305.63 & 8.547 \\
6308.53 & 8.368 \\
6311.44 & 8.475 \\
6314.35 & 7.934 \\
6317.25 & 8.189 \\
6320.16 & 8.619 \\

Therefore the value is 8.47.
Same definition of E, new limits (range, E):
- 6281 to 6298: 8.74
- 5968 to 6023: 8.92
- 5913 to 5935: 9.07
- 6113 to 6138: 8.72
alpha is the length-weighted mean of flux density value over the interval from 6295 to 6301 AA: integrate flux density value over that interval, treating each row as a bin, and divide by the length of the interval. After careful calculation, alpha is 8.48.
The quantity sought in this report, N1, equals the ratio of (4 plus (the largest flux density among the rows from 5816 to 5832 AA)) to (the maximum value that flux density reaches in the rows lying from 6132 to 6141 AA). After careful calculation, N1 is 1.52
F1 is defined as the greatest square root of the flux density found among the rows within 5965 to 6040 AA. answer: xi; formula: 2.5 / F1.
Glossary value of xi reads 0.802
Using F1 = 3.12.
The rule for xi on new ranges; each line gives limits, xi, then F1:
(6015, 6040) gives 0.817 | 3.06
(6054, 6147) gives 0.812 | 3.08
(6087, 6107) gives 0.817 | 3.06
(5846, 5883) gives 0.786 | 3.18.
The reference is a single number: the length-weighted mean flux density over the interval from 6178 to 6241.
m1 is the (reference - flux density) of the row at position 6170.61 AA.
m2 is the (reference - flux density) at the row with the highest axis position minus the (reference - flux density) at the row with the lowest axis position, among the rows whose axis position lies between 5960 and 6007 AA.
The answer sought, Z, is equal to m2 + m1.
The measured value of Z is 0.9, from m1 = 0.9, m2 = -0.07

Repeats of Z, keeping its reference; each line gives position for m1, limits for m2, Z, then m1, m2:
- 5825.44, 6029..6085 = -0.1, -0.5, 0.32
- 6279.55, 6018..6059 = -0.6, 0.0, -0.66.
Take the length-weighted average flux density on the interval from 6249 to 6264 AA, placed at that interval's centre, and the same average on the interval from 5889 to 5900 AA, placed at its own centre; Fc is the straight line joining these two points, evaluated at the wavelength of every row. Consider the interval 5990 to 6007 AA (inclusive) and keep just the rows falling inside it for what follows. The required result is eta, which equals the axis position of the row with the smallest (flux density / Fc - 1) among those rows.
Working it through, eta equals 6002.45 AA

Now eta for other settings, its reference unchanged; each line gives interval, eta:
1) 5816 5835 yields 5828.12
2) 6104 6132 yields 6122.49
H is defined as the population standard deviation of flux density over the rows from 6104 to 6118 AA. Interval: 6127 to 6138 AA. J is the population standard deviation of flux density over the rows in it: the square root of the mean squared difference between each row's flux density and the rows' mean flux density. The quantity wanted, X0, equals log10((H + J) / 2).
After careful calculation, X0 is -0.40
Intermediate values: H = 0.26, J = 0.54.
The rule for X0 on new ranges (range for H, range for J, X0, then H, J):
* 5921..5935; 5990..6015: -0.33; 0.51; 0.42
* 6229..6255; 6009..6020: -0.42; 0.32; 0.44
